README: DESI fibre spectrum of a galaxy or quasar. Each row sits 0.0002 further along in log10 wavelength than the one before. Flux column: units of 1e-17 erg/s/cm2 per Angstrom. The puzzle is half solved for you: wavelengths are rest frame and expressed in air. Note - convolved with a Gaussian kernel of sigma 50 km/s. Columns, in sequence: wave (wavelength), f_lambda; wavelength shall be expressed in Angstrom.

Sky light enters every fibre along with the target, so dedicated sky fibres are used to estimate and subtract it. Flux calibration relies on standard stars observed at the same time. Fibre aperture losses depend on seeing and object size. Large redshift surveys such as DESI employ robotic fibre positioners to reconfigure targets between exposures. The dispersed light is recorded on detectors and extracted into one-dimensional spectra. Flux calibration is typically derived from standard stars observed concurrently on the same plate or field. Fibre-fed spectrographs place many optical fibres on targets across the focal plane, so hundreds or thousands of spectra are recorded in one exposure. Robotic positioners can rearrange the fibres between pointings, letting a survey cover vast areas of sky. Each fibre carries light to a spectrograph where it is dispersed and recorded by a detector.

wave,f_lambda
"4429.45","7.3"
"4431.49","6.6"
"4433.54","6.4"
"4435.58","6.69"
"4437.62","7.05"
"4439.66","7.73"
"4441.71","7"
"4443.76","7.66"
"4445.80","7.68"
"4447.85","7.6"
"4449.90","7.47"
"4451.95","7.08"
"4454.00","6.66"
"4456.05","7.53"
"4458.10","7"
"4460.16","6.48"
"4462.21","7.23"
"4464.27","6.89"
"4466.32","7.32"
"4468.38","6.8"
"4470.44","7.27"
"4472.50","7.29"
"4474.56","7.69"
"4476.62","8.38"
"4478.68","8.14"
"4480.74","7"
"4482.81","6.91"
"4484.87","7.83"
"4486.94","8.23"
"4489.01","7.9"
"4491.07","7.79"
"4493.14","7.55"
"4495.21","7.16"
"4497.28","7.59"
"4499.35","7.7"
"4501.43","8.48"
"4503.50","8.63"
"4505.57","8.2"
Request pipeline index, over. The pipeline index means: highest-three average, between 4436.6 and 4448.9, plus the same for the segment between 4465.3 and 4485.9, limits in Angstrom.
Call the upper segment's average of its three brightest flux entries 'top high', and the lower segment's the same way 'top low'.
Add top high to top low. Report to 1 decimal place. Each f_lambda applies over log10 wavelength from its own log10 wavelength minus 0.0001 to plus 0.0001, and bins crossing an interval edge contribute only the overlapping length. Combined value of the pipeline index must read 15.8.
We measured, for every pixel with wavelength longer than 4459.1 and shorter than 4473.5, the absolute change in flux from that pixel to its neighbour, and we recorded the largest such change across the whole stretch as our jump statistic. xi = 0.75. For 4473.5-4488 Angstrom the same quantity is 1.14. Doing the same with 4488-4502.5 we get 0.78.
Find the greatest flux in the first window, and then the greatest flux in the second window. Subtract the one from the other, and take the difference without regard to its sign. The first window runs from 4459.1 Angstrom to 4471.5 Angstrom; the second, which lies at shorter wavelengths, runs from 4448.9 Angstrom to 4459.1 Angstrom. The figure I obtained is 0.21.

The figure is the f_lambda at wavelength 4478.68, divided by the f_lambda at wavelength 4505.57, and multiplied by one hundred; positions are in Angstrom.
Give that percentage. 99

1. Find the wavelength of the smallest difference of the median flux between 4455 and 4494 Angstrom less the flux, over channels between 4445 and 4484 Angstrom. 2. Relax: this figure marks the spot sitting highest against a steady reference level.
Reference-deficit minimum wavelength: 4476.62 Angstrom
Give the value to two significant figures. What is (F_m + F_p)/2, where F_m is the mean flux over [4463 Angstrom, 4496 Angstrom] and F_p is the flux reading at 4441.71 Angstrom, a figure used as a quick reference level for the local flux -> 7.3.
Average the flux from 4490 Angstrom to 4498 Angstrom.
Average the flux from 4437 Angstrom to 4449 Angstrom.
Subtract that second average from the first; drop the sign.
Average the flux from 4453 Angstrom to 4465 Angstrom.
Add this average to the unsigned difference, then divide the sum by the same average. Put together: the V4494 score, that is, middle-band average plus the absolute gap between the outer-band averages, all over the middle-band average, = 1.01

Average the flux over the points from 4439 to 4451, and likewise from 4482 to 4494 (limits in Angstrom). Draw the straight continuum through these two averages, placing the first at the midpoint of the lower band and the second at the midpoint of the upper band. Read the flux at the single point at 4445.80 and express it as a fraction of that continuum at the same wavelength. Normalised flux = 1.02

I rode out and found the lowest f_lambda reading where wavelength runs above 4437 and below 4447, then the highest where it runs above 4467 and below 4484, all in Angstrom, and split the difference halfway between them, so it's 7.69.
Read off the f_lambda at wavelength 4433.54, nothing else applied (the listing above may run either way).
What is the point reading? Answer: 6.4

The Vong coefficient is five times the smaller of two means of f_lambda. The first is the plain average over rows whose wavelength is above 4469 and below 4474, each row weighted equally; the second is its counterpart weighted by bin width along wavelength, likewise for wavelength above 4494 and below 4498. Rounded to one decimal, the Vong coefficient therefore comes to 36.4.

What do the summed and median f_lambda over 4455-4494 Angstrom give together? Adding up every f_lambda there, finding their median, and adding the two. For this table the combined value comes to 149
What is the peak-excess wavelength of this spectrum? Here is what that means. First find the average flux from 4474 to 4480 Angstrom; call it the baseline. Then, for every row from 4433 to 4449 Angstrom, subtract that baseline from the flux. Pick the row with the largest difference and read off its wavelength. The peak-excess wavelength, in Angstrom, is 4439.66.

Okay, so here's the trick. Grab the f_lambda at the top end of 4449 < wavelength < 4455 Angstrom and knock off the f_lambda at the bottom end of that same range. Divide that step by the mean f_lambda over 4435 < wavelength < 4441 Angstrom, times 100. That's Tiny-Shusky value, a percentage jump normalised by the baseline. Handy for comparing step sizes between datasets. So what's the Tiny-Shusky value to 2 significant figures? -11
